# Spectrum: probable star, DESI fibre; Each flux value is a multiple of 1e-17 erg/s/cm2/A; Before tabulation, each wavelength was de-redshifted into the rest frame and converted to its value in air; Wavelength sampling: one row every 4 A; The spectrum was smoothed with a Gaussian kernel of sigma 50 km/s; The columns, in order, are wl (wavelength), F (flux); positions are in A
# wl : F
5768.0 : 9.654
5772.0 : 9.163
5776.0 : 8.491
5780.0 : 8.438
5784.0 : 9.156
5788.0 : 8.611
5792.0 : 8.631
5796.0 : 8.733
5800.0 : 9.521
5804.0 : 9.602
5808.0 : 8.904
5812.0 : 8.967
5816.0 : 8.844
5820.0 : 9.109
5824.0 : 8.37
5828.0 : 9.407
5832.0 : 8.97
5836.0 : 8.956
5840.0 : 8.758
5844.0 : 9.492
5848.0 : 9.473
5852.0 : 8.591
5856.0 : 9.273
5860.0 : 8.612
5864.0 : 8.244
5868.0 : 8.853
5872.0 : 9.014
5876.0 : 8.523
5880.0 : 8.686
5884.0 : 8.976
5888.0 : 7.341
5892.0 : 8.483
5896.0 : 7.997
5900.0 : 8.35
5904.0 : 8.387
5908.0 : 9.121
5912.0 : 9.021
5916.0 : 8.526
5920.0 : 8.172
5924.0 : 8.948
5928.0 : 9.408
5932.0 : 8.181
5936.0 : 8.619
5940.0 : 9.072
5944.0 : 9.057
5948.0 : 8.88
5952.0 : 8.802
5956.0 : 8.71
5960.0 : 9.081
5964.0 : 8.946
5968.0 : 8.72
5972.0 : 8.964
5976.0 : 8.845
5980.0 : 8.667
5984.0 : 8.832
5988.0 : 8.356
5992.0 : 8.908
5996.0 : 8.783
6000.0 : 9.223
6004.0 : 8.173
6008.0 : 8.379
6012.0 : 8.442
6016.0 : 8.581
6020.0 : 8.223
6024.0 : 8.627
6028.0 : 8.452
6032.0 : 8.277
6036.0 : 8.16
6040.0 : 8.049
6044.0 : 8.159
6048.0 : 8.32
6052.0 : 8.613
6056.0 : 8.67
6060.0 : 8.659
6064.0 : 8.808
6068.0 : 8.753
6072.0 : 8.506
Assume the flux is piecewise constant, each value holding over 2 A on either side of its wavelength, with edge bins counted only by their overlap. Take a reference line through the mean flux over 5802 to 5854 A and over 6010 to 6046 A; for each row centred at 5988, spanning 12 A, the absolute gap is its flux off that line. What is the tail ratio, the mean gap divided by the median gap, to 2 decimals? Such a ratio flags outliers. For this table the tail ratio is 0.88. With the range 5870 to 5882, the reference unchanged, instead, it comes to 1.30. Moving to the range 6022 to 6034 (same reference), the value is 1.21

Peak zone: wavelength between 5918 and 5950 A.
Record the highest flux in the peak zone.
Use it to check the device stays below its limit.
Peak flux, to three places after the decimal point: 9.408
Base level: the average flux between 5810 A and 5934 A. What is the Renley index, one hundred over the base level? 11.4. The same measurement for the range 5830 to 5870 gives 11.2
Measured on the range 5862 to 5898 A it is 11.8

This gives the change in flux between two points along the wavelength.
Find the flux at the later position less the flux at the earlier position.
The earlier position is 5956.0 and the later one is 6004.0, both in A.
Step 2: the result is -0.54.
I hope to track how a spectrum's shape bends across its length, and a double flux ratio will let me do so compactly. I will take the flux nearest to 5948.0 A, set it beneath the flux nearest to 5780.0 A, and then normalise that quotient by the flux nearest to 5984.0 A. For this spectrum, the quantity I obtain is 0.108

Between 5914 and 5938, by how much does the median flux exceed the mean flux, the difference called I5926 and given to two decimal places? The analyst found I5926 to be -0.07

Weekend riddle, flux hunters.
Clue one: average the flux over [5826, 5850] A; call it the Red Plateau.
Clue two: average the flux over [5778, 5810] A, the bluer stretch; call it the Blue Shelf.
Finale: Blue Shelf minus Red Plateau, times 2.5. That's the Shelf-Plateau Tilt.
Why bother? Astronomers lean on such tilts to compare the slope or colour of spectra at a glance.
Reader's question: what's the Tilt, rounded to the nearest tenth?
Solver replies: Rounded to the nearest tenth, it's -0.6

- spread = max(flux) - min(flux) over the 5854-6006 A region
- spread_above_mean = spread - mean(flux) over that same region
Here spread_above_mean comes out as -6.64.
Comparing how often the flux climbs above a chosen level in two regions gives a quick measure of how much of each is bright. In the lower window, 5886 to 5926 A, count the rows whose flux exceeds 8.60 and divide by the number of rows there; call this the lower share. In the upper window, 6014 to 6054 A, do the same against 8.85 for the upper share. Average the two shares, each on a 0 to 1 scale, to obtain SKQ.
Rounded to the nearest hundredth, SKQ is 0.15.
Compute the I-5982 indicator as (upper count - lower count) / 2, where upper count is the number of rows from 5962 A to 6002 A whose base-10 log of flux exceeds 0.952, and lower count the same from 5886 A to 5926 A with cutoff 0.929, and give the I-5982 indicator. -1.0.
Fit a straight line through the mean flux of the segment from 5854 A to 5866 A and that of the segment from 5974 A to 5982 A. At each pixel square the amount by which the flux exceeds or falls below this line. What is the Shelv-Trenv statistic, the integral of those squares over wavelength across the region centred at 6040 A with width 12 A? 5.2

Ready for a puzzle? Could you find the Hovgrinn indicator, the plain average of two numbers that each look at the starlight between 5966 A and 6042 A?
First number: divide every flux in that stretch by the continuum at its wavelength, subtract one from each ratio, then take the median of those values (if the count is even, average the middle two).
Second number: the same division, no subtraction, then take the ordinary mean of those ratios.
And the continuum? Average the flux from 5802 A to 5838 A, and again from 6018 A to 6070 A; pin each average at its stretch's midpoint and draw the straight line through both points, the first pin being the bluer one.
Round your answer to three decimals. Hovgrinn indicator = 0.504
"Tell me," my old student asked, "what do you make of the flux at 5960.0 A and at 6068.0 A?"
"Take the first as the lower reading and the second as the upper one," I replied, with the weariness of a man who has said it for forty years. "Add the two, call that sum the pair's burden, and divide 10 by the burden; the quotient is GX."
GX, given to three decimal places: 0.561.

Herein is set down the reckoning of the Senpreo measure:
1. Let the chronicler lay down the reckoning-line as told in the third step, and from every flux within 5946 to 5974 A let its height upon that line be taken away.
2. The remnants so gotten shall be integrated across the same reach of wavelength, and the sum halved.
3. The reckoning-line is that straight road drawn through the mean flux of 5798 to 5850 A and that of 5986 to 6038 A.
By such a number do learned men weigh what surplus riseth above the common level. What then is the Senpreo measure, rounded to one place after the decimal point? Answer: 2.8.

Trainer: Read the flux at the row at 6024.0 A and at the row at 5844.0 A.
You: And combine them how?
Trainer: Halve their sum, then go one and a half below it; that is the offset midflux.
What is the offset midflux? 7.56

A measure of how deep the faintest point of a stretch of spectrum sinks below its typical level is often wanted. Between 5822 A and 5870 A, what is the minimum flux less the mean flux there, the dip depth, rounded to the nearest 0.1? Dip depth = -0.7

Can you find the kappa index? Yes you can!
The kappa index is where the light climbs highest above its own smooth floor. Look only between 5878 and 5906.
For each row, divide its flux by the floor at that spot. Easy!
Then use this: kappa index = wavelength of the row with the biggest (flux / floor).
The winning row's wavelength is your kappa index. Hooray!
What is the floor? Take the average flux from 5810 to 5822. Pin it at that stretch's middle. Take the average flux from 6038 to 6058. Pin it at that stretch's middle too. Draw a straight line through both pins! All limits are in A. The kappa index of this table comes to 5884.0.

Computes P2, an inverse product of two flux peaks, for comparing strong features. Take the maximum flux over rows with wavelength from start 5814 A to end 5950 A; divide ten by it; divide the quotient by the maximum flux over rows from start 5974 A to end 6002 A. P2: 0.114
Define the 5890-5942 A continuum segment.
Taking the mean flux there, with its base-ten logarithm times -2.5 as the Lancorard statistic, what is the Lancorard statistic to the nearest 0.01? -2.34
